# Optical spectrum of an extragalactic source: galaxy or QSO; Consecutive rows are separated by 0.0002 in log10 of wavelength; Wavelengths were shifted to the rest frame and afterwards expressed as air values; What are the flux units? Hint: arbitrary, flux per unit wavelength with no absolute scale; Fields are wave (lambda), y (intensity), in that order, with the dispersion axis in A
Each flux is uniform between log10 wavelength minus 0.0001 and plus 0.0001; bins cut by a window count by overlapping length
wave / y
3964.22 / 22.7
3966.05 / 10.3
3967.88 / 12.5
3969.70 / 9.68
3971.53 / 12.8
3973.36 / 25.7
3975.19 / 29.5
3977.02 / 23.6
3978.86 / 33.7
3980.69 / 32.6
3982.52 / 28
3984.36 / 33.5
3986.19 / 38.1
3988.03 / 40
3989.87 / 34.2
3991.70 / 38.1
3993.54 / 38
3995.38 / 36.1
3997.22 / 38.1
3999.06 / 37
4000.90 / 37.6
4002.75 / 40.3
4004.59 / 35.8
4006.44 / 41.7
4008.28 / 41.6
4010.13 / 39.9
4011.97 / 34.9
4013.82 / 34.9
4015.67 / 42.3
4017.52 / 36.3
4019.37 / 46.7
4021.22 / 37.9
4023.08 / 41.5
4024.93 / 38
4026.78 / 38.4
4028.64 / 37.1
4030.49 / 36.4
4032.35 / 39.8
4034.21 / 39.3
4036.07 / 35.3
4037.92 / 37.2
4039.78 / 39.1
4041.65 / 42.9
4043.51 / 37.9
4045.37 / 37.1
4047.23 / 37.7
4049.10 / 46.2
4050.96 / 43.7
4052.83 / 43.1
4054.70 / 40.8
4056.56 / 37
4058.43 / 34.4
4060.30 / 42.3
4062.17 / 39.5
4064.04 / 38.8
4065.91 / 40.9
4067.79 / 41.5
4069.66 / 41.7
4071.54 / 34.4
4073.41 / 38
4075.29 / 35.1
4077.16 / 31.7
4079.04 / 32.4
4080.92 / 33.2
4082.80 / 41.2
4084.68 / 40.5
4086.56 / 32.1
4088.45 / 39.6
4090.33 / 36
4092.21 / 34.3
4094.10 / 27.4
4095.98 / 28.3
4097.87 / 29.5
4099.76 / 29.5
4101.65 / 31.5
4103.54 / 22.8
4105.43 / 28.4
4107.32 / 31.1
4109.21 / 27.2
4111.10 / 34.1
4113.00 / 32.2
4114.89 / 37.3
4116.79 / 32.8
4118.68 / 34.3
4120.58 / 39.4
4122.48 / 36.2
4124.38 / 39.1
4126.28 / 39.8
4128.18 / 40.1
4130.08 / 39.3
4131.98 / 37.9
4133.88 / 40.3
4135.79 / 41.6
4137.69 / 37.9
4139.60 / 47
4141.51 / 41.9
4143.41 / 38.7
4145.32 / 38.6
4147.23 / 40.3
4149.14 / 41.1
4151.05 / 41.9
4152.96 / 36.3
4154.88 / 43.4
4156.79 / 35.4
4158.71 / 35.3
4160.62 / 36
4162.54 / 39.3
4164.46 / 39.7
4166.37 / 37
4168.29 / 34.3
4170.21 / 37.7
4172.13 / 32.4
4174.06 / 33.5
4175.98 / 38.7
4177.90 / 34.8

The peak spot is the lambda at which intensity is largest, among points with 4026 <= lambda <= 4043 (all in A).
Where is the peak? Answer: 4041.65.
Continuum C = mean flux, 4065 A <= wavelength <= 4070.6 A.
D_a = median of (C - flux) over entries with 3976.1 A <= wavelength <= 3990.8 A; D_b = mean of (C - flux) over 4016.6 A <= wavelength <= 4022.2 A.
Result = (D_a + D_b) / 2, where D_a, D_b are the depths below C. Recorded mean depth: 4.4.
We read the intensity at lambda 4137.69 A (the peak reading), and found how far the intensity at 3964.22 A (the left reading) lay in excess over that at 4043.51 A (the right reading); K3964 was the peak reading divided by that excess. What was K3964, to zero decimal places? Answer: -2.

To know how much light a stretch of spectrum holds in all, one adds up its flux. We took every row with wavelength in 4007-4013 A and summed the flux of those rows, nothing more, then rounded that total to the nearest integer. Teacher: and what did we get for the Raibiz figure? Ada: 116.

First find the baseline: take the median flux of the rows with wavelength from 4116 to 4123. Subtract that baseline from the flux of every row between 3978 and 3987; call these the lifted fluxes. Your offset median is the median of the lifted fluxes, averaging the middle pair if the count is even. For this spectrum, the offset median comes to -2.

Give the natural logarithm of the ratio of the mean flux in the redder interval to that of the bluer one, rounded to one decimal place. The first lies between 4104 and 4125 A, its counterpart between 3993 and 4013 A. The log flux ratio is -0.1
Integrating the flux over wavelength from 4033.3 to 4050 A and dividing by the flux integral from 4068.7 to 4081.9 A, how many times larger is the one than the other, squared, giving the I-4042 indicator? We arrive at 2.0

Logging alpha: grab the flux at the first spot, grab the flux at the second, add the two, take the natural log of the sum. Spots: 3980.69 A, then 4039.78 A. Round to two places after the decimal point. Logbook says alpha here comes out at 4.27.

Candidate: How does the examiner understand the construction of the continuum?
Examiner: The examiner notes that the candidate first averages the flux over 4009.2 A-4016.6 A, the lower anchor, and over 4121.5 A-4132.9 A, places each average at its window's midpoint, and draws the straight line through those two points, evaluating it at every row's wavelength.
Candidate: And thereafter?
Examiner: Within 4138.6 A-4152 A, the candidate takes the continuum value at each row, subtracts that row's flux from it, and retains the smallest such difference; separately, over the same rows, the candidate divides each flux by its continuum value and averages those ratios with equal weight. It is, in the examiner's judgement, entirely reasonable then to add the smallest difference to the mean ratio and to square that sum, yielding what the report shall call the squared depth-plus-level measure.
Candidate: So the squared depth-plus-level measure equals 51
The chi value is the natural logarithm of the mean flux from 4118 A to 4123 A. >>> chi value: 3.60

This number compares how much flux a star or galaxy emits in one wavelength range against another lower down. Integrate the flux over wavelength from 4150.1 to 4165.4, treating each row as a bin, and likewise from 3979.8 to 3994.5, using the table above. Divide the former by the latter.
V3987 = 1.13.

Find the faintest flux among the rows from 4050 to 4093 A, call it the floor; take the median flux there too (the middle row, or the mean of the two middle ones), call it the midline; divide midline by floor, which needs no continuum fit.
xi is 1.22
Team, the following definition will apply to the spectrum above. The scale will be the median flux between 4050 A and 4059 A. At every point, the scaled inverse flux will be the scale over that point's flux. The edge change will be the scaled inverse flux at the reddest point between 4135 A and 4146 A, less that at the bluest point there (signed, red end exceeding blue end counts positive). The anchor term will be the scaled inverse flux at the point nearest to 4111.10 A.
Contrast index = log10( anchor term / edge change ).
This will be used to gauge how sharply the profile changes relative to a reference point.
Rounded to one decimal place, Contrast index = 1.2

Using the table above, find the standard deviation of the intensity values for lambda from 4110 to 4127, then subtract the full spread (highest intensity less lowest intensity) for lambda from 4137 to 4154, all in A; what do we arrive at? -8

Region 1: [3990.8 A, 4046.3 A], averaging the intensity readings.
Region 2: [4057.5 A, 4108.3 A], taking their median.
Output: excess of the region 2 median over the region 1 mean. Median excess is -4.2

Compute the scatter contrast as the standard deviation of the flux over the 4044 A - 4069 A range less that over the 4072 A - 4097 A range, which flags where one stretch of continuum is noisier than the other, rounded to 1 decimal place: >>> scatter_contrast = -1.1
